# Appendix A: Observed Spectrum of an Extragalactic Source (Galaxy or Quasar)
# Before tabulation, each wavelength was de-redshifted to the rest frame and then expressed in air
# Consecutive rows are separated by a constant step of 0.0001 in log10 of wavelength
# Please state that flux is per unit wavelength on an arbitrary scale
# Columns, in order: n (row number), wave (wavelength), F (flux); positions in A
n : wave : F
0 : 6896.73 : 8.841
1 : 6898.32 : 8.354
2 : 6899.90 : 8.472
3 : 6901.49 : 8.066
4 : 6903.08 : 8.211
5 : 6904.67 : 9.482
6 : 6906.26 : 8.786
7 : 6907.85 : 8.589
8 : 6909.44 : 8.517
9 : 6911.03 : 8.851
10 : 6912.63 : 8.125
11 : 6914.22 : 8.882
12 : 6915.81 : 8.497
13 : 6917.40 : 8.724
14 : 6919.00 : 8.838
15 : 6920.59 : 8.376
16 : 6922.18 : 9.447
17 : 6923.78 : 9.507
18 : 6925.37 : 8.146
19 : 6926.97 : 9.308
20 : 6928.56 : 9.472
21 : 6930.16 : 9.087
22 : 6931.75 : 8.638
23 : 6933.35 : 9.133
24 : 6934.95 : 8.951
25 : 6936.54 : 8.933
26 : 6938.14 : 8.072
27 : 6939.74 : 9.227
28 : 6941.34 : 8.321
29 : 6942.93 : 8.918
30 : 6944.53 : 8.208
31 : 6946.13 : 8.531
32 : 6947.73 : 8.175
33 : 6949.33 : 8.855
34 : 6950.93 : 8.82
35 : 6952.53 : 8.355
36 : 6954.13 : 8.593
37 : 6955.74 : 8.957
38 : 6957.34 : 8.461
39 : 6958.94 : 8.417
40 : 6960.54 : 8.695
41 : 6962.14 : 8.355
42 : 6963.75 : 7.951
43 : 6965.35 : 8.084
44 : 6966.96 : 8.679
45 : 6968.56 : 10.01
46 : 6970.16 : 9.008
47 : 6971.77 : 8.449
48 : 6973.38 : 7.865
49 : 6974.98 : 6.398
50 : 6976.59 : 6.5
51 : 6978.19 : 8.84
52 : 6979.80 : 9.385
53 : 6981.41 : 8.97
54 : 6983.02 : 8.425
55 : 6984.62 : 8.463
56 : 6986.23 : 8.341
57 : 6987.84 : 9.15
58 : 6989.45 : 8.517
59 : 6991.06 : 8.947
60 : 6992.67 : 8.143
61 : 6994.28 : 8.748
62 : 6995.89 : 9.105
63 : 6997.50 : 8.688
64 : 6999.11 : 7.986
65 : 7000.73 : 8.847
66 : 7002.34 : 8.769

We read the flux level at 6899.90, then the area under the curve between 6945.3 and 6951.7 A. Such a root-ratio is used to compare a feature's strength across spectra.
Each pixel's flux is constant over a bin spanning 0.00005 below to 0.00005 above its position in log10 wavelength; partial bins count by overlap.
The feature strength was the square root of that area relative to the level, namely 2.55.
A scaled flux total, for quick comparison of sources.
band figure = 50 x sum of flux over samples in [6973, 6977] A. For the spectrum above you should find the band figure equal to 1038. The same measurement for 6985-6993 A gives 2155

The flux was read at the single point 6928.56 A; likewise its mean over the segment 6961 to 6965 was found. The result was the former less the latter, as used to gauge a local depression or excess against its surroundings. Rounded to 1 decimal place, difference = 1.3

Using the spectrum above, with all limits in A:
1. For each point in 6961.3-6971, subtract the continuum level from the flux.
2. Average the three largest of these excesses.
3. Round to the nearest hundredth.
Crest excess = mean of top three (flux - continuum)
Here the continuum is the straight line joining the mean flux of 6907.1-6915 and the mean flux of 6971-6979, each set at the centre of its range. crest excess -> 1.52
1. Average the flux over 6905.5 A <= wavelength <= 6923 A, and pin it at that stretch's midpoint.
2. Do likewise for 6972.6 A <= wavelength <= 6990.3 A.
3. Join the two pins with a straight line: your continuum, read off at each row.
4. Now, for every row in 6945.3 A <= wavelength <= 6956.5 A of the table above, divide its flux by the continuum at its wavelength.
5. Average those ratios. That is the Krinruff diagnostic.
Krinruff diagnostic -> 1.02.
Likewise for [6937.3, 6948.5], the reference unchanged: 1.00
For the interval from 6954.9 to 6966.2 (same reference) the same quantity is 1.00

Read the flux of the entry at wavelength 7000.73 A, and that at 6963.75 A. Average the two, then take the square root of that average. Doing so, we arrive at 2.90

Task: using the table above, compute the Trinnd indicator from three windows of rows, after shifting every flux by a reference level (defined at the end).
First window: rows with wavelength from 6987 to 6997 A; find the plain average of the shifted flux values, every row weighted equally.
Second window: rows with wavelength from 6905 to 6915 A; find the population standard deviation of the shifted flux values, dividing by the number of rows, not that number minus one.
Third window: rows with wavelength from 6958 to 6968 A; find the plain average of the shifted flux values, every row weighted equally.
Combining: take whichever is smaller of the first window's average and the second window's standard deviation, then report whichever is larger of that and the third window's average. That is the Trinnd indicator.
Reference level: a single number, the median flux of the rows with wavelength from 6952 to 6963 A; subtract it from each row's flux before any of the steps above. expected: 0.26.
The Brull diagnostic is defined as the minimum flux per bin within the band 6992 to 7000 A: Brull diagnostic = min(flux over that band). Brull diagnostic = 7.986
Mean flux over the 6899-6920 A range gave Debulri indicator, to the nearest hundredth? 8.62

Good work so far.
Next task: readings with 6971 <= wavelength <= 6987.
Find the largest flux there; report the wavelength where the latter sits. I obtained 6979.80 A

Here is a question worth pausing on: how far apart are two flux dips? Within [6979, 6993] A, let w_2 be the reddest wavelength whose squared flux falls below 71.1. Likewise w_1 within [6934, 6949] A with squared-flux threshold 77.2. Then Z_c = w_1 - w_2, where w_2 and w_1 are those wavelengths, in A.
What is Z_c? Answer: -44.9 A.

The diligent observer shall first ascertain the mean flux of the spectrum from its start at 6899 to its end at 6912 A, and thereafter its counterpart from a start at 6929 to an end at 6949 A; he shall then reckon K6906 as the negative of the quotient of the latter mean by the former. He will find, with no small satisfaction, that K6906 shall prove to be -1.01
